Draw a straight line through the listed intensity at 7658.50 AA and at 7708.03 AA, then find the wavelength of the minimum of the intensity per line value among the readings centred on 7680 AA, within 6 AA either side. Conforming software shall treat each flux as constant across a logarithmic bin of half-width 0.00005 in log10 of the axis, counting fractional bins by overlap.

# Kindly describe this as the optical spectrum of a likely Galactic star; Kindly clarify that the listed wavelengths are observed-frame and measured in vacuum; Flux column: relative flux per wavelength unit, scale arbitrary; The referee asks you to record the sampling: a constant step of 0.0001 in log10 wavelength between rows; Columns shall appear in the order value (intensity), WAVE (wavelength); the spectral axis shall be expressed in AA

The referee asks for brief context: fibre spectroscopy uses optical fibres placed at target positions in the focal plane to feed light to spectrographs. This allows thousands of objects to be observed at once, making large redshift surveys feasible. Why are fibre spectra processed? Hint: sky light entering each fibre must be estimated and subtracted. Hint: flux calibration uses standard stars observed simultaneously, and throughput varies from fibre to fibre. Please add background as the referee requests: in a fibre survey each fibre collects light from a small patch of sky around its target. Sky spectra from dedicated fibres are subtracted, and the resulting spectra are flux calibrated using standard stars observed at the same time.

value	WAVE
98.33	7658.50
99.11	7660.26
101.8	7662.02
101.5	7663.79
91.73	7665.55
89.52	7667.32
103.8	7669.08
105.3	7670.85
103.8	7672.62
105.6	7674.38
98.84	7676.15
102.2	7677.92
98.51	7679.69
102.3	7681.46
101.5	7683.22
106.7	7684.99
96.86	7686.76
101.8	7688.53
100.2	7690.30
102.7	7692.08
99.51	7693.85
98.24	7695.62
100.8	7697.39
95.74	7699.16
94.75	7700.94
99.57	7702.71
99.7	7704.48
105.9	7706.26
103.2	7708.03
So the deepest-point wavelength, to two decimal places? 7679.69 AA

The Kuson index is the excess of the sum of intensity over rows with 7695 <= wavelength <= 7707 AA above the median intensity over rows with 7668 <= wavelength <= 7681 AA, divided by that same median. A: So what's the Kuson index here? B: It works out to 5.69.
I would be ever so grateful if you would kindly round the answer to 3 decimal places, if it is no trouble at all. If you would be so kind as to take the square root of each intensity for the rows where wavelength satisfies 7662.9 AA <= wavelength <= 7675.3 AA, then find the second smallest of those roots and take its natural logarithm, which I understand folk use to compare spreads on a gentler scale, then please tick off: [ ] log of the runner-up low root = 2.259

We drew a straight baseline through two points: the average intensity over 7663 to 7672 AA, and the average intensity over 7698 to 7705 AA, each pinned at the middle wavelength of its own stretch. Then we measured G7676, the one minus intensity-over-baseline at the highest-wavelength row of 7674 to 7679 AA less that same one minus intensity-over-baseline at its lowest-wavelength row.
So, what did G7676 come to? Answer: 0.034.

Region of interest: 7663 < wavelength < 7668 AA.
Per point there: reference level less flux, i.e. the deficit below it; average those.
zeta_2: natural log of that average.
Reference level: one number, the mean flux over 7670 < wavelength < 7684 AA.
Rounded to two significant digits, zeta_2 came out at 2.1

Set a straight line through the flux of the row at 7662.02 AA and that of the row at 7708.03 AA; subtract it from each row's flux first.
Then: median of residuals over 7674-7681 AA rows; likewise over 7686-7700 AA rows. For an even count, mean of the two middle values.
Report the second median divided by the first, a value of 1.6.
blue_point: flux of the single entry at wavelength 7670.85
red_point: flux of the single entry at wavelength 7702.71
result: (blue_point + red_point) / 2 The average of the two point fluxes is 102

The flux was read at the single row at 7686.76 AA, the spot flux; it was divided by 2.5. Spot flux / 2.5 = 38.7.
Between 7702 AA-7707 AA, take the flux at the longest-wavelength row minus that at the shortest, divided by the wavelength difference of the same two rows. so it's 1.8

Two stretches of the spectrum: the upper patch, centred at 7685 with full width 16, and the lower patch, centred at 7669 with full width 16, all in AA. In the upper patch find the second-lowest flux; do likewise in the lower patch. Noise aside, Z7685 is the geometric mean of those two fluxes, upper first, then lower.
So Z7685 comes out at 95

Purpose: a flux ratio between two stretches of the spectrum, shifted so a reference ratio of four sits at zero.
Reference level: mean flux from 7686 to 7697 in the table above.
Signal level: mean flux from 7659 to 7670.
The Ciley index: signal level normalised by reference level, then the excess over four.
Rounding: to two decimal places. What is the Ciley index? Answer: -3.02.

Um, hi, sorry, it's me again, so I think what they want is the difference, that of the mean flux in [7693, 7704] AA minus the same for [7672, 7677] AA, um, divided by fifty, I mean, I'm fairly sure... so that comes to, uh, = -0.09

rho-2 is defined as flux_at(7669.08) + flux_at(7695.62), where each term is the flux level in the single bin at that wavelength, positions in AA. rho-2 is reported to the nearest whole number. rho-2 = 202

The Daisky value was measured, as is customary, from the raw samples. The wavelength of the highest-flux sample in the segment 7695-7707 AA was 7706.26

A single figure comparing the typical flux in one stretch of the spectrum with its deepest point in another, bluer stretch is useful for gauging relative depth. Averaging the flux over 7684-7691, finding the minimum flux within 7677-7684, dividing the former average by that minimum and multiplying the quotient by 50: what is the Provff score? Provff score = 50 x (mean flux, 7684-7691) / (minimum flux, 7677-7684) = 51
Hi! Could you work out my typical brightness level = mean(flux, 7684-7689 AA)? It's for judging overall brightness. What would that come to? 102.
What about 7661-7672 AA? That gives 99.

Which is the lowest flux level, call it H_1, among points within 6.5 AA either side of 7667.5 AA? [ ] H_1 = 89.52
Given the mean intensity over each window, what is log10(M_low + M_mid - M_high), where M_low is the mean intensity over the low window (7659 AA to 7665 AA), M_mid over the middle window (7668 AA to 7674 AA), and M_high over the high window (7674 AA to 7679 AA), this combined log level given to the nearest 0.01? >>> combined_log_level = 2.01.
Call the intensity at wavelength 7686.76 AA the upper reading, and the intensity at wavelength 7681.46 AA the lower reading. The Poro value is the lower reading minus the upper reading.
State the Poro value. 5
